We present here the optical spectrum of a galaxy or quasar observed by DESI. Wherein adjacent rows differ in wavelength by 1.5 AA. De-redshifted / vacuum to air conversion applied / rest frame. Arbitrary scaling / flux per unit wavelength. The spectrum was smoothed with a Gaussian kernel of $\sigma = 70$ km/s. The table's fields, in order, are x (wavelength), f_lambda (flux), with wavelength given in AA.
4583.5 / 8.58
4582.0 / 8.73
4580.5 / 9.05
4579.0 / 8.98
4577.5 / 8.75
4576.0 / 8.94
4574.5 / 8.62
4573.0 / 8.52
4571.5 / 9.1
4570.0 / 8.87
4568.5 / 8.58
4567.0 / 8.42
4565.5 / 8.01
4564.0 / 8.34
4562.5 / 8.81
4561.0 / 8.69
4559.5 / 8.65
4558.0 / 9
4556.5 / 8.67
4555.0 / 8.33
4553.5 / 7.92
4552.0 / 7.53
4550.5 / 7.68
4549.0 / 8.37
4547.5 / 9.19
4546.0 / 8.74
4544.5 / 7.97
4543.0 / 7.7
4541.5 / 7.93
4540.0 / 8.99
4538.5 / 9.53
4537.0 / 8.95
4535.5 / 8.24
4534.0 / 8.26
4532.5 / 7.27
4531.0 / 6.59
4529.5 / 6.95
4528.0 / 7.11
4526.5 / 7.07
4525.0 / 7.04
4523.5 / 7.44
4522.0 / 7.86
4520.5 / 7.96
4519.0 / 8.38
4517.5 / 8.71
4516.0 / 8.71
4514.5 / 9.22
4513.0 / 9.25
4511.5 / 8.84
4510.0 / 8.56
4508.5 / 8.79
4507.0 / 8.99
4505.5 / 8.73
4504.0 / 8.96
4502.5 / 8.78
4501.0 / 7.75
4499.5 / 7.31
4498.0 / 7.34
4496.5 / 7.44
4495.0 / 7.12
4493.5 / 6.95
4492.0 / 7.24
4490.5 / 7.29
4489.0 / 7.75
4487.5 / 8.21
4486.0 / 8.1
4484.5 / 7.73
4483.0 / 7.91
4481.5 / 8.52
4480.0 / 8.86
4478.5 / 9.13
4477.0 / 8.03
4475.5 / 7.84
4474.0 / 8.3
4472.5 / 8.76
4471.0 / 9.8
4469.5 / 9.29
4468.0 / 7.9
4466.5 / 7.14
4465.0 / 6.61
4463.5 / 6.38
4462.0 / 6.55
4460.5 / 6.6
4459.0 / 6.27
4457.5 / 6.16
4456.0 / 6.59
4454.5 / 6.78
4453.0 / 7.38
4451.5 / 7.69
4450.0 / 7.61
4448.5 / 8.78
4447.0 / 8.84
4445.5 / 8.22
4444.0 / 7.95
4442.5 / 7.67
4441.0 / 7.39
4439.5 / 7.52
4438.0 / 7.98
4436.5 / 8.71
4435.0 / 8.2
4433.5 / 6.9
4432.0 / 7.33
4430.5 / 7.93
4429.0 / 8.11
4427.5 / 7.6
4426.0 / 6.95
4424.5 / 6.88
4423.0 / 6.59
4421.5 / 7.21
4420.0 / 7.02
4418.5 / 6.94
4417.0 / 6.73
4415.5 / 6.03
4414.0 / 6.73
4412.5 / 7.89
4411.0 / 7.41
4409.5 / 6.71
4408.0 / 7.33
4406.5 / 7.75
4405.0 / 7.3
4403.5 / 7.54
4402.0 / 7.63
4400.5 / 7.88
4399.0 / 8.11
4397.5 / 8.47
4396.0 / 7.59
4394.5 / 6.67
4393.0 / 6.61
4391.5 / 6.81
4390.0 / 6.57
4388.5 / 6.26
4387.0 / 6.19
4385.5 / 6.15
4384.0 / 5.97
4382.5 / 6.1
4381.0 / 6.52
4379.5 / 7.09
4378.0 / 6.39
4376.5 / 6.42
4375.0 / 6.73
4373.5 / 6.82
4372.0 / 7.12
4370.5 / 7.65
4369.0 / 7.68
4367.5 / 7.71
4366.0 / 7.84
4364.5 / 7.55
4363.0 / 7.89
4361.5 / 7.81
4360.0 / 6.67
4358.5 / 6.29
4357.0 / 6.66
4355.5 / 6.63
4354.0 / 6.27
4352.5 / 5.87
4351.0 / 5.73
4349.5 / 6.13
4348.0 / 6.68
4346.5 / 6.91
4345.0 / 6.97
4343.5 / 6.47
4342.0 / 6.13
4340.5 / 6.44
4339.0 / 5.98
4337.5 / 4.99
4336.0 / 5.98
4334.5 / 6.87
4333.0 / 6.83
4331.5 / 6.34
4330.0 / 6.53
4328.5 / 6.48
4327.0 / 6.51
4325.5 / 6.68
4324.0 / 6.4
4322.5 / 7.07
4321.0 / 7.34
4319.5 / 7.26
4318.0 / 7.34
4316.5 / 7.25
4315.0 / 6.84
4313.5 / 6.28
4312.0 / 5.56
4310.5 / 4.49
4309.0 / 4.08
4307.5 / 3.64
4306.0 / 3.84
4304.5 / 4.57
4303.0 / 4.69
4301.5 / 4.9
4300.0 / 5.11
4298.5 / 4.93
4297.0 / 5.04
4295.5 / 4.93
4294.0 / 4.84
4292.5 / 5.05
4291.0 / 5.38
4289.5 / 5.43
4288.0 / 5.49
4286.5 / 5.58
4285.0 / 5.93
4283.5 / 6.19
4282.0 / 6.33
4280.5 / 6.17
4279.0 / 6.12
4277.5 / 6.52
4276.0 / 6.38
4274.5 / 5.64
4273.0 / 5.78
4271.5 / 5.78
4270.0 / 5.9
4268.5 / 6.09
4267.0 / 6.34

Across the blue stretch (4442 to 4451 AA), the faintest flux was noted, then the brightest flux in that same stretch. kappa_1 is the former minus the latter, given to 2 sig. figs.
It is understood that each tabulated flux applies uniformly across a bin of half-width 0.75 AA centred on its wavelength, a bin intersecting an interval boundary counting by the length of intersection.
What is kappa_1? -1.2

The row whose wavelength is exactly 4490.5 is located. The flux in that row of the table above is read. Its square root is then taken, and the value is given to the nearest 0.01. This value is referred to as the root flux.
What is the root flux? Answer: 2.70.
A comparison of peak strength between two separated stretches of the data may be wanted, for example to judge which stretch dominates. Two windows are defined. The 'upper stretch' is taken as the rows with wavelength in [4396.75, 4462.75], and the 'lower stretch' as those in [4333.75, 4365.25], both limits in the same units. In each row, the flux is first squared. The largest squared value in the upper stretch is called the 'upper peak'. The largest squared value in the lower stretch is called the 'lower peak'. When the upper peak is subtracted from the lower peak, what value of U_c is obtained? -16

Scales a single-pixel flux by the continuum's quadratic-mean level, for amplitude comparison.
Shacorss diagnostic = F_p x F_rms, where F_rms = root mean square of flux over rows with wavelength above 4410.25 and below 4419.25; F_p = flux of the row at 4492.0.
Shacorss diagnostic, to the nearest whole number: 51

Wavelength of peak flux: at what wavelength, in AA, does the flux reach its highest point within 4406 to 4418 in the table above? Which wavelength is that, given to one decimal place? 4412.5 AA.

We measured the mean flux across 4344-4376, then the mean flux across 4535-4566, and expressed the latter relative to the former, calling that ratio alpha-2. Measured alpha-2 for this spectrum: 1.22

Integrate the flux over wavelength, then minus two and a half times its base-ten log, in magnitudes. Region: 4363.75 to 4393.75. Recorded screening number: -5.8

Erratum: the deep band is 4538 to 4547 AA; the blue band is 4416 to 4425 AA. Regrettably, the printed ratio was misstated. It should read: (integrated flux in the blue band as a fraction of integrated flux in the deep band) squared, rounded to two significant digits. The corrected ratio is 0.66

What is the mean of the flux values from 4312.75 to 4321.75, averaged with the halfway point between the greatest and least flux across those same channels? 6.9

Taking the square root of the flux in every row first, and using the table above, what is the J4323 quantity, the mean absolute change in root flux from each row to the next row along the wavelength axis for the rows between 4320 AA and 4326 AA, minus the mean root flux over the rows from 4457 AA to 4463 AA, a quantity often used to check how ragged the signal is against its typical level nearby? -2.45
